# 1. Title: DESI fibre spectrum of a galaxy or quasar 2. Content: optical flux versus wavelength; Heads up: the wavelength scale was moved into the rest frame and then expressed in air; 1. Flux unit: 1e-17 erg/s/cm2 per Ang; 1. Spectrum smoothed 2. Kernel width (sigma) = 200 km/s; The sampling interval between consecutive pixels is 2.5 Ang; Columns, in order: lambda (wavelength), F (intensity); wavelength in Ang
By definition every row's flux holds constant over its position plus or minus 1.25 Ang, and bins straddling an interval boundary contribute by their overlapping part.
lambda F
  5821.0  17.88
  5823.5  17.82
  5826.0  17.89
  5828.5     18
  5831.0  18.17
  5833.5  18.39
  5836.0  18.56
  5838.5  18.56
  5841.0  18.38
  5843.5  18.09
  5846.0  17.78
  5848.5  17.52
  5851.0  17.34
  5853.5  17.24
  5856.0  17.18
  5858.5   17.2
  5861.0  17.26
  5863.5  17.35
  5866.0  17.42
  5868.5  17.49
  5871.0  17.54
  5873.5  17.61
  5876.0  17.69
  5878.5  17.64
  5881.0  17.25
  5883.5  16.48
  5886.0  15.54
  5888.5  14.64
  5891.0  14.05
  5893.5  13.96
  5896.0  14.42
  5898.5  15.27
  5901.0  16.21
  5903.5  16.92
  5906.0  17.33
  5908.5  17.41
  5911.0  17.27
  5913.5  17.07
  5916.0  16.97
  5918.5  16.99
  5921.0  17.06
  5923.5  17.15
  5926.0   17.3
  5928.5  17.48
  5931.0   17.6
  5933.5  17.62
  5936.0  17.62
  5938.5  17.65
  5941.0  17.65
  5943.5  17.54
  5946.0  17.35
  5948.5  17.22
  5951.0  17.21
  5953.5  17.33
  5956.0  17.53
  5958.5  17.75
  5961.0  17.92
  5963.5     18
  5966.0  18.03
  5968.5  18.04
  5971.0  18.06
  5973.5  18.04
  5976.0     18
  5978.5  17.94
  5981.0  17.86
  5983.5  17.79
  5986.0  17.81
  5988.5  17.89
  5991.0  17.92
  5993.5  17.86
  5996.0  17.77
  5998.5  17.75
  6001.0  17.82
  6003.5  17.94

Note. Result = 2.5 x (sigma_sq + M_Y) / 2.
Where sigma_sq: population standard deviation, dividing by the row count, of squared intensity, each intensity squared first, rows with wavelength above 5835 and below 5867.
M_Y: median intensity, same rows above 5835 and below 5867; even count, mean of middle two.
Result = 45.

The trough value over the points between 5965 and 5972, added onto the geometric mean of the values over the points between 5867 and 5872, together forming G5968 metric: 35.5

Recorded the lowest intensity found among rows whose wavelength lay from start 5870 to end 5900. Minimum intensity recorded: 13.96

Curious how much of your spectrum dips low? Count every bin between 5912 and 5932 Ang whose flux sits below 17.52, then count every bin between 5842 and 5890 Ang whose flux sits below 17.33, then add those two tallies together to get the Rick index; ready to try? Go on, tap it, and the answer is 15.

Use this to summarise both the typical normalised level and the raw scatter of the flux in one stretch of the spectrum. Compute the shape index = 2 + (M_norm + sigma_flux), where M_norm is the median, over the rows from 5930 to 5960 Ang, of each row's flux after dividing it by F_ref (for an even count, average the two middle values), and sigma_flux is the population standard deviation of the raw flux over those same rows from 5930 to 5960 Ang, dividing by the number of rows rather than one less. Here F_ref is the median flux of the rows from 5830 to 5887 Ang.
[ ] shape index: 3.18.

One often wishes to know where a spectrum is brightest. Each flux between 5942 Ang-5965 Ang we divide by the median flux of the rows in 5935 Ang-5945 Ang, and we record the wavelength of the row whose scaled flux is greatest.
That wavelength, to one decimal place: 5963.5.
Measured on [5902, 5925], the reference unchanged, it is 5908.5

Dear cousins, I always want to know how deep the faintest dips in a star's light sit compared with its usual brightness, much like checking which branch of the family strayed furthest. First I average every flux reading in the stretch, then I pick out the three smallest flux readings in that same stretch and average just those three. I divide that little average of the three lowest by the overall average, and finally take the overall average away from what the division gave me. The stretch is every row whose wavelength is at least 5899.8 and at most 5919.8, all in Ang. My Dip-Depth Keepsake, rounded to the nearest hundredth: -16.04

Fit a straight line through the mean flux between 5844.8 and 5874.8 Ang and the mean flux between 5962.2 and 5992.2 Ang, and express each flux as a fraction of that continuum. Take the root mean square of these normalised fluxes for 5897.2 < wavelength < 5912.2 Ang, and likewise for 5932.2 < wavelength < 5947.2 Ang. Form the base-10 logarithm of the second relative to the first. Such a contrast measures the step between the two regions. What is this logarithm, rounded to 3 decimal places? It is 0.017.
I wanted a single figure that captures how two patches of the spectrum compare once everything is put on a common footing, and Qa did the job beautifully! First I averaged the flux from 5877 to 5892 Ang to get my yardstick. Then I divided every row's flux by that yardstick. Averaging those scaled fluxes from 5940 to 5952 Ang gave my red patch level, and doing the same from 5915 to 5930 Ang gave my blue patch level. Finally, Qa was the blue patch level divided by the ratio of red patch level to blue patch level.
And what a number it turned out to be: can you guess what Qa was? 1.06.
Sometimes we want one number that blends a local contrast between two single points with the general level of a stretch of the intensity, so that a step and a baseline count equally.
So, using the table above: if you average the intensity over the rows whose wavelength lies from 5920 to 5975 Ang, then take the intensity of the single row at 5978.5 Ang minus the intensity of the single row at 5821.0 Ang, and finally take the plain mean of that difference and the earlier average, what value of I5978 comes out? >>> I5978 8.8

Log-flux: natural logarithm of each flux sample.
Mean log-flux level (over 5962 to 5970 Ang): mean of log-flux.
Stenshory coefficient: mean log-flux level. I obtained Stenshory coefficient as 2.89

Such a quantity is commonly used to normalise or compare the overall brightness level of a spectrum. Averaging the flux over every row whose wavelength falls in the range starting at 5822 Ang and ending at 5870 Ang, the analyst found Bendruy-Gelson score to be 17.8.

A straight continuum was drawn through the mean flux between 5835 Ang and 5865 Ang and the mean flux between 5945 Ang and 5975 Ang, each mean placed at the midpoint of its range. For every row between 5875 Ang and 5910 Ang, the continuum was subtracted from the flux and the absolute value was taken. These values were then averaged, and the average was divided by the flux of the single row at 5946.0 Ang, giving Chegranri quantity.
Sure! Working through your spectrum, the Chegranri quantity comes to 0.095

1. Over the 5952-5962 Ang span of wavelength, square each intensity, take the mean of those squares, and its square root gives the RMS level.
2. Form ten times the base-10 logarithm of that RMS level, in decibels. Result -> 12.5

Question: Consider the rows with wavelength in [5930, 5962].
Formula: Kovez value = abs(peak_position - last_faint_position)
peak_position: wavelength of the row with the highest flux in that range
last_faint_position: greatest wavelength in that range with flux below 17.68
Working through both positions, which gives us 5.0 Ang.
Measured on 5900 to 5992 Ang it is 15.0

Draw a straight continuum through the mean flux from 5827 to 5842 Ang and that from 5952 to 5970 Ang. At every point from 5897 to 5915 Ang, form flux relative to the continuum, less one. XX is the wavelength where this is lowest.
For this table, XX 5898.5 Ang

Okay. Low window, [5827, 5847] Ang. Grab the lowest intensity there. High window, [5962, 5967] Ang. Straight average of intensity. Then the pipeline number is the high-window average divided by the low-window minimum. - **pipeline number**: 1.01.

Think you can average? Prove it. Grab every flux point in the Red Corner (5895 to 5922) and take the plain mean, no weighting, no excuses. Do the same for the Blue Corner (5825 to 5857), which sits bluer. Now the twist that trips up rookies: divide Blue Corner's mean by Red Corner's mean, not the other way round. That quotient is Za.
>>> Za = 1.08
